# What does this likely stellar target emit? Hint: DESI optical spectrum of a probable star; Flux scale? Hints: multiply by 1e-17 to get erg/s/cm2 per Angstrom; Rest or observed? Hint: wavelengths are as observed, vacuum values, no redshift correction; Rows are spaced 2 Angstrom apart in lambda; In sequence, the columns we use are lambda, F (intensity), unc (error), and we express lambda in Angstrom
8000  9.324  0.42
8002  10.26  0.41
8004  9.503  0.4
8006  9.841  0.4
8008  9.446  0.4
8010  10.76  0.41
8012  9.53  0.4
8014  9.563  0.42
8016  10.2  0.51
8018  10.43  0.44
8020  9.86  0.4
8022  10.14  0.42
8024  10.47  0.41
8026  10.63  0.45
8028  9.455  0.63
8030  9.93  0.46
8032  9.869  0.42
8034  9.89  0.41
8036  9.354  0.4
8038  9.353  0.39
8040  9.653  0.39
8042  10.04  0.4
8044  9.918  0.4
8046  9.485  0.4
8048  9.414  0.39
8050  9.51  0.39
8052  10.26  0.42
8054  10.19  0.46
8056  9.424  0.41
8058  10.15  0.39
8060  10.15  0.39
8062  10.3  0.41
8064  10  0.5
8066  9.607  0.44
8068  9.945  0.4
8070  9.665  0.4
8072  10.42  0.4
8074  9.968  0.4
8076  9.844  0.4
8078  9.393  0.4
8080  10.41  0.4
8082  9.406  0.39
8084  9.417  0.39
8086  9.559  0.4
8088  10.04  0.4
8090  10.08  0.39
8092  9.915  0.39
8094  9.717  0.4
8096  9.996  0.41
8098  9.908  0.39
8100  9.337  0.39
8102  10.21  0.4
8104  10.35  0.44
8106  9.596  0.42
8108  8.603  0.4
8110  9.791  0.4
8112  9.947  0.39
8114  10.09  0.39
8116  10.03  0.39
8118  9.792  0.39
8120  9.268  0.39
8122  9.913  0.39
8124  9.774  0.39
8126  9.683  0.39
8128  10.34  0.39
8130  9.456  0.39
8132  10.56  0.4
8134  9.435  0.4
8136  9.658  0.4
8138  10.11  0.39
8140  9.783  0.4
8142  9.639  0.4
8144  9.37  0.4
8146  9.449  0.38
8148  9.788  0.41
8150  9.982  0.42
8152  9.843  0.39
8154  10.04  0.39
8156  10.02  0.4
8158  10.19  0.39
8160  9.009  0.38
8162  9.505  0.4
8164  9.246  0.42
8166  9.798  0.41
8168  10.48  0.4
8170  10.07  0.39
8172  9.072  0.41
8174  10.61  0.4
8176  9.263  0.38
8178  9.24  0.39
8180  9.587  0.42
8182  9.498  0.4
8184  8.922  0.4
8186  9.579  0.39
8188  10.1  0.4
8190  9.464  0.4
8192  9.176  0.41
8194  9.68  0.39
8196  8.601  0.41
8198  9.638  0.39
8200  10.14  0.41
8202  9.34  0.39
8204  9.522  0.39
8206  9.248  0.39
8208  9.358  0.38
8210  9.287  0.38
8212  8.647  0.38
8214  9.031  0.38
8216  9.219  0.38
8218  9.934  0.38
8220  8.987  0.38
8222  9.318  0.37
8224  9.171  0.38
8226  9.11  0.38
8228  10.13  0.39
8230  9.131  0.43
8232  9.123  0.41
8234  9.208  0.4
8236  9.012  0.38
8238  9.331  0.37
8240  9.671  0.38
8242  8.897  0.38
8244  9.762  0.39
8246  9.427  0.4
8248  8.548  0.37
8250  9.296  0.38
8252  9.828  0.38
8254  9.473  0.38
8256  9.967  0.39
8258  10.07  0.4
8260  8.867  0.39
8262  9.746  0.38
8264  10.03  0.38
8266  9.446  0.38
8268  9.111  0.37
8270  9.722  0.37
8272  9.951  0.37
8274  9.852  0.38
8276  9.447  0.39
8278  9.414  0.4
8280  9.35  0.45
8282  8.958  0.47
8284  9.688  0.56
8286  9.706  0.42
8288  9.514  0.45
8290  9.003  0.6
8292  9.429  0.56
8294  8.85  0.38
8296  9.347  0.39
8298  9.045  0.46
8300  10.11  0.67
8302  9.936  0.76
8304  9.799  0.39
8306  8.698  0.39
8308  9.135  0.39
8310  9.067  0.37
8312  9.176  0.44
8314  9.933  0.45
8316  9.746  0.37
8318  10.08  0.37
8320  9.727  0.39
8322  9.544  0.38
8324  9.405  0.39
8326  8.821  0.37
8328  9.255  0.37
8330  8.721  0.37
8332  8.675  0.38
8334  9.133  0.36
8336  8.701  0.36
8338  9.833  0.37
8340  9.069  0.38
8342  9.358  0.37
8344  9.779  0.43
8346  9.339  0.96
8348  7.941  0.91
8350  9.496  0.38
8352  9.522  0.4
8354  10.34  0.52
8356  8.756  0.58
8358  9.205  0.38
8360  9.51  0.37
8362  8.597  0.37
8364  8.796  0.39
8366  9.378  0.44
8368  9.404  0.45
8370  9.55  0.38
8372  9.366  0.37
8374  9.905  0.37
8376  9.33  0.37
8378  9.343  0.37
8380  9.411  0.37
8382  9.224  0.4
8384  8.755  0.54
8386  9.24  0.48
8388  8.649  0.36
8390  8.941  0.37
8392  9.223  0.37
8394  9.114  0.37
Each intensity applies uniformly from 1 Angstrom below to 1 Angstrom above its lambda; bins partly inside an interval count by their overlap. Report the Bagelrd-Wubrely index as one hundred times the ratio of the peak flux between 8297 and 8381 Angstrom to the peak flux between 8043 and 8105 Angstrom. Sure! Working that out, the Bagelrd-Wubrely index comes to 99.2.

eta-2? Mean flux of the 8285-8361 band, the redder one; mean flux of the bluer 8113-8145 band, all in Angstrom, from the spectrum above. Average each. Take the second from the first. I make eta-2 -0.47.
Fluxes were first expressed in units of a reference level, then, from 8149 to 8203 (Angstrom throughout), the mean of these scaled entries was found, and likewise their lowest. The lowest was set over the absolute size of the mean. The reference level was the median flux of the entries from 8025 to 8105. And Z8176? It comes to 0.89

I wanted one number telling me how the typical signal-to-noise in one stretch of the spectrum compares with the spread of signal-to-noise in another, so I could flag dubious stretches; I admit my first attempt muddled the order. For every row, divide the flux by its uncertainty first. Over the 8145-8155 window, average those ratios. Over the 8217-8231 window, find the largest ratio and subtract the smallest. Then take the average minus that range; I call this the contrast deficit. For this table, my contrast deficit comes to 19.8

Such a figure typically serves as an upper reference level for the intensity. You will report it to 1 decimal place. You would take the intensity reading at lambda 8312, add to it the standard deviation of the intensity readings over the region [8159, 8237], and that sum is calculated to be 9.6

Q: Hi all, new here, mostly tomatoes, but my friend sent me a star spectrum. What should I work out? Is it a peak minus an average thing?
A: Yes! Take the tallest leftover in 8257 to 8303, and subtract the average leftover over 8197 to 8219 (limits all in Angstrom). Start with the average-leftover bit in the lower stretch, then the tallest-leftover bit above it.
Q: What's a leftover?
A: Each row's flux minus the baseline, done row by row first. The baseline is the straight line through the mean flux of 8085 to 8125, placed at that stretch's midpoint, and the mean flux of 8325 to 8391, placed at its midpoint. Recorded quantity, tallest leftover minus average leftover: 0.93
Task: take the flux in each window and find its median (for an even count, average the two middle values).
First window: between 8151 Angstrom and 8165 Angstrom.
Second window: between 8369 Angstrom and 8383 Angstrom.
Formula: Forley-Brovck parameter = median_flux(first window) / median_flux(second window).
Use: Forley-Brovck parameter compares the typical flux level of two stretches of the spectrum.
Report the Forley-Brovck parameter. 1.05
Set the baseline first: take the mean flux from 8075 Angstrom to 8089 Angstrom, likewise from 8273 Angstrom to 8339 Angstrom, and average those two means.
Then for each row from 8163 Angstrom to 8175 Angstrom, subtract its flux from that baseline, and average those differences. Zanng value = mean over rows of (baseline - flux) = -0.3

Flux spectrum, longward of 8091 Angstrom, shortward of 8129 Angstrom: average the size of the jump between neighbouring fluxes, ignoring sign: 0.43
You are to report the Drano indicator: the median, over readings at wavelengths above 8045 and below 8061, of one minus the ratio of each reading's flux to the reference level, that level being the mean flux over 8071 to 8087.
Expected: -0.003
